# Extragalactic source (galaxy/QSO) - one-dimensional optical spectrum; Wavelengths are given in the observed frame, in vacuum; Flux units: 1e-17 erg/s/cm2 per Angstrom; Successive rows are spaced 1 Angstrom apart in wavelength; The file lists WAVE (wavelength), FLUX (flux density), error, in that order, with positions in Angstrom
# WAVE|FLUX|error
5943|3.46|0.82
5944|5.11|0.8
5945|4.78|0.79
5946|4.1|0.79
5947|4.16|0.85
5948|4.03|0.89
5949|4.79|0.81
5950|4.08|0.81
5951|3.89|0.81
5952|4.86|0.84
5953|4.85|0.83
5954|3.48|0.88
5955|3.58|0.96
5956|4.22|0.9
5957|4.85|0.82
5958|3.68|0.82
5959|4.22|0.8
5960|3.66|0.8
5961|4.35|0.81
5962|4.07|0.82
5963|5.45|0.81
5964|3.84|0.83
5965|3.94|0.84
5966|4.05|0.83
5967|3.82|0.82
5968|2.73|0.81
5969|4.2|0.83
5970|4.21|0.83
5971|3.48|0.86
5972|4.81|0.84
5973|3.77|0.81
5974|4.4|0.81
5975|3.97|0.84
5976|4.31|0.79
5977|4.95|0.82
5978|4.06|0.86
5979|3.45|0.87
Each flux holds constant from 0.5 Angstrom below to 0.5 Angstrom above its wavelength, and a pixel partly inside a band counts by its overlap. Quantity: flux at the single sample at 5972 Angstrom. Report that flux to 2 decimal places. 4.81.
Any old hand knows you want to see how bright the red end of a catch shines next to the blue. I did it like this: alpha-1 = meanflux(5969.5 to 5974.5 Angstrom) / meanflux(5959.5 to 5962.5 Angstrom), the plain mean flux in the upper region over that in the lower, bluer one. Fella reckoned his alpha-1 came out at 1.03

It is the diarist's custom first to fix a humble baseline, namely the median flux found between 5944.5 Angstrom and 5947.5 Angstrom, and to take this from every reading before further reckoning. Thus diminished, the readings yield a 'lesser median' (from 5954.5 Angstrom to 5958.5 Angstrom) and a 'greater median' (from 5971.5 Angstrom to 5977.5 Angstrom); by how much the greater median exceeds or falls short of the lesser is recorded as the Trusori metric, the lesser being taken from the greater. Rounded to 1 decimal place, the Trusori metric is 0.4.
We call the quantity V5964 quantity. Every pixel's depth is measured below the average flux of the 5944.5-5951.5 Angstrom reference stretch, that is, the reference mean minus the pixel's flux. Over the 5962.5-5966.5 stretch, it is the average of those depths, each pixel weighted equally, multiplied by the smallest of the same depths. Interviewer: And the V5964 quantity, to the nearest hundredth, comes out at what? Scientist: 0.07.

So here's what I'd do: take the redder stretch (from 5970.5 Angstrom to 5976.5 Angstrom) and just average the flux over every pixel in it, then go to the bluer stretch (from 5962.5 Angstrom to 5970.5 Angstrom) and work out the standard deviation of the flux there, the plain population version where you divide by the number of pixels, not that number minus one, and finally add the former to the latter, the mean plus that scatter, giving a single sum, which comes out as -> 4.8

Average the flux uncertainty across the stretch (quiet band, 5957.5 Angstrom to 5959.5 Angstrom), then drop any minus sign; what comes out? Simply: 0.810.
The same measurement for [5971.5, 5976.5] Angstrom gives 0.818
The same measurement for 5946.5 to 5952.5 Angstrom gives 0.835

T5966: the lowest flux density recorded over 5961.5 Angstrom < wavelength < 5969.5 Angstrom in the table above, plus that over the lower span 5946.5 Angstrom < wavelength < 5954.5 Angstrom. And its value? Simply 6.2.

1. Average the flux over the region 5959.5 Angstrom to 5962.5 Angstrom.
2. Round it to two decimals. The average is 4.03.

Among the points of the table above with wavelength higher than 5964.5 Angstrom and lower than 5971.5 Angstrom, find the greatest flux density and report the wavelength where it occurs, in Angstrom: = 5970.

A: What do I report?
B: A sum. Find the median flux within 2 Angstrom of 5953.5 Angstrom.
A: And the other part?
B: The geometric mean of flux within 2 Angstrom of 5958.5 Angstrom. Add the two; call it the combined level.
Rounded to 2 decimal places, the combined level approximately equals 8.29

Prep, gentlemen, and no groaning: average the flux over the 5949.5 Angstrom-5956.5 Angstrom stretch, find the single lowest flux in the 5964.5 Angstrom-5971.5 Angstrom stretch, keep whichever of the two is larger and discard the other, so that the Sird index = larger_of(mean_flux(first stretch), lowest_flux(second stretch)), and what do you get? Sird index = 4.14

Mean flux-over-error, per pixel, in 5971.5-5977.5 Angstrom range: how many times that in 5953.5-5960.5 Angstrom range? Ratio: 1.15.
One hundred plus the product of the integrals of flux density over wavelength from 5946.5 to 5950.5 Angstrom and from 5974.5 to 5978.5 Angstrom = 395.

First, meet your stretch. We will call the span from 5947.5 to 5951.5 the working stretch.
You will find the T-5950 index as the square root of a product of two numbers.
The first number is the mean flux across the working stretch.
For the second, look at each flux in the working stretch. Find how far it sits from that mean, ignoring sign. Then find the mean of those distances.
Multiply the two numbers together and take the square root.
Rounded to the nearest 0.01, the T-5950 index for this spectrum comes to 1.12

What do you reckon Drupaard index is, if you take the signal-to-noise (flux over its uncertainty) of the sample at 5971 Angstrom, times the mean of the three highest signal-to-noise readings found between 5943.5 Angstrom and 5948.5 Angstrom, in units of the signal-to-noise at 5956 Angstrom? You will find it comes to 5.1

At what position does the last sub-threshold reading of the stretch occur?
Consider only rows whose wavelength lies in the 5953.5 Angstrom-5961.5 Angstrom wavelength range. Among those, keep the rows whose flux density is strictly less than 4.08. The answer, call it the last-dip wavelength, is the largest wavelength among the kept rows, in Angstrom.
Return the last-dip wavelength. 5960 Angstrom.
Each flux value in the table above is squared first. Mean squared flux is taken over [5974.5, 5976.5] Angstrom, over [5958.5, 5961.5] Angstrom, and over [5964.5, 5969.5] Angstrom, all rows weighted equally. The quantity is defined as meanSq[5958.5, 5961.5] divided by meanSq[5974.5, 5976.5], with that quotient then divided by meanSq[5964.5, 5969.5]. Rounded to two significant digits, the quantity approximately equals 0.068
